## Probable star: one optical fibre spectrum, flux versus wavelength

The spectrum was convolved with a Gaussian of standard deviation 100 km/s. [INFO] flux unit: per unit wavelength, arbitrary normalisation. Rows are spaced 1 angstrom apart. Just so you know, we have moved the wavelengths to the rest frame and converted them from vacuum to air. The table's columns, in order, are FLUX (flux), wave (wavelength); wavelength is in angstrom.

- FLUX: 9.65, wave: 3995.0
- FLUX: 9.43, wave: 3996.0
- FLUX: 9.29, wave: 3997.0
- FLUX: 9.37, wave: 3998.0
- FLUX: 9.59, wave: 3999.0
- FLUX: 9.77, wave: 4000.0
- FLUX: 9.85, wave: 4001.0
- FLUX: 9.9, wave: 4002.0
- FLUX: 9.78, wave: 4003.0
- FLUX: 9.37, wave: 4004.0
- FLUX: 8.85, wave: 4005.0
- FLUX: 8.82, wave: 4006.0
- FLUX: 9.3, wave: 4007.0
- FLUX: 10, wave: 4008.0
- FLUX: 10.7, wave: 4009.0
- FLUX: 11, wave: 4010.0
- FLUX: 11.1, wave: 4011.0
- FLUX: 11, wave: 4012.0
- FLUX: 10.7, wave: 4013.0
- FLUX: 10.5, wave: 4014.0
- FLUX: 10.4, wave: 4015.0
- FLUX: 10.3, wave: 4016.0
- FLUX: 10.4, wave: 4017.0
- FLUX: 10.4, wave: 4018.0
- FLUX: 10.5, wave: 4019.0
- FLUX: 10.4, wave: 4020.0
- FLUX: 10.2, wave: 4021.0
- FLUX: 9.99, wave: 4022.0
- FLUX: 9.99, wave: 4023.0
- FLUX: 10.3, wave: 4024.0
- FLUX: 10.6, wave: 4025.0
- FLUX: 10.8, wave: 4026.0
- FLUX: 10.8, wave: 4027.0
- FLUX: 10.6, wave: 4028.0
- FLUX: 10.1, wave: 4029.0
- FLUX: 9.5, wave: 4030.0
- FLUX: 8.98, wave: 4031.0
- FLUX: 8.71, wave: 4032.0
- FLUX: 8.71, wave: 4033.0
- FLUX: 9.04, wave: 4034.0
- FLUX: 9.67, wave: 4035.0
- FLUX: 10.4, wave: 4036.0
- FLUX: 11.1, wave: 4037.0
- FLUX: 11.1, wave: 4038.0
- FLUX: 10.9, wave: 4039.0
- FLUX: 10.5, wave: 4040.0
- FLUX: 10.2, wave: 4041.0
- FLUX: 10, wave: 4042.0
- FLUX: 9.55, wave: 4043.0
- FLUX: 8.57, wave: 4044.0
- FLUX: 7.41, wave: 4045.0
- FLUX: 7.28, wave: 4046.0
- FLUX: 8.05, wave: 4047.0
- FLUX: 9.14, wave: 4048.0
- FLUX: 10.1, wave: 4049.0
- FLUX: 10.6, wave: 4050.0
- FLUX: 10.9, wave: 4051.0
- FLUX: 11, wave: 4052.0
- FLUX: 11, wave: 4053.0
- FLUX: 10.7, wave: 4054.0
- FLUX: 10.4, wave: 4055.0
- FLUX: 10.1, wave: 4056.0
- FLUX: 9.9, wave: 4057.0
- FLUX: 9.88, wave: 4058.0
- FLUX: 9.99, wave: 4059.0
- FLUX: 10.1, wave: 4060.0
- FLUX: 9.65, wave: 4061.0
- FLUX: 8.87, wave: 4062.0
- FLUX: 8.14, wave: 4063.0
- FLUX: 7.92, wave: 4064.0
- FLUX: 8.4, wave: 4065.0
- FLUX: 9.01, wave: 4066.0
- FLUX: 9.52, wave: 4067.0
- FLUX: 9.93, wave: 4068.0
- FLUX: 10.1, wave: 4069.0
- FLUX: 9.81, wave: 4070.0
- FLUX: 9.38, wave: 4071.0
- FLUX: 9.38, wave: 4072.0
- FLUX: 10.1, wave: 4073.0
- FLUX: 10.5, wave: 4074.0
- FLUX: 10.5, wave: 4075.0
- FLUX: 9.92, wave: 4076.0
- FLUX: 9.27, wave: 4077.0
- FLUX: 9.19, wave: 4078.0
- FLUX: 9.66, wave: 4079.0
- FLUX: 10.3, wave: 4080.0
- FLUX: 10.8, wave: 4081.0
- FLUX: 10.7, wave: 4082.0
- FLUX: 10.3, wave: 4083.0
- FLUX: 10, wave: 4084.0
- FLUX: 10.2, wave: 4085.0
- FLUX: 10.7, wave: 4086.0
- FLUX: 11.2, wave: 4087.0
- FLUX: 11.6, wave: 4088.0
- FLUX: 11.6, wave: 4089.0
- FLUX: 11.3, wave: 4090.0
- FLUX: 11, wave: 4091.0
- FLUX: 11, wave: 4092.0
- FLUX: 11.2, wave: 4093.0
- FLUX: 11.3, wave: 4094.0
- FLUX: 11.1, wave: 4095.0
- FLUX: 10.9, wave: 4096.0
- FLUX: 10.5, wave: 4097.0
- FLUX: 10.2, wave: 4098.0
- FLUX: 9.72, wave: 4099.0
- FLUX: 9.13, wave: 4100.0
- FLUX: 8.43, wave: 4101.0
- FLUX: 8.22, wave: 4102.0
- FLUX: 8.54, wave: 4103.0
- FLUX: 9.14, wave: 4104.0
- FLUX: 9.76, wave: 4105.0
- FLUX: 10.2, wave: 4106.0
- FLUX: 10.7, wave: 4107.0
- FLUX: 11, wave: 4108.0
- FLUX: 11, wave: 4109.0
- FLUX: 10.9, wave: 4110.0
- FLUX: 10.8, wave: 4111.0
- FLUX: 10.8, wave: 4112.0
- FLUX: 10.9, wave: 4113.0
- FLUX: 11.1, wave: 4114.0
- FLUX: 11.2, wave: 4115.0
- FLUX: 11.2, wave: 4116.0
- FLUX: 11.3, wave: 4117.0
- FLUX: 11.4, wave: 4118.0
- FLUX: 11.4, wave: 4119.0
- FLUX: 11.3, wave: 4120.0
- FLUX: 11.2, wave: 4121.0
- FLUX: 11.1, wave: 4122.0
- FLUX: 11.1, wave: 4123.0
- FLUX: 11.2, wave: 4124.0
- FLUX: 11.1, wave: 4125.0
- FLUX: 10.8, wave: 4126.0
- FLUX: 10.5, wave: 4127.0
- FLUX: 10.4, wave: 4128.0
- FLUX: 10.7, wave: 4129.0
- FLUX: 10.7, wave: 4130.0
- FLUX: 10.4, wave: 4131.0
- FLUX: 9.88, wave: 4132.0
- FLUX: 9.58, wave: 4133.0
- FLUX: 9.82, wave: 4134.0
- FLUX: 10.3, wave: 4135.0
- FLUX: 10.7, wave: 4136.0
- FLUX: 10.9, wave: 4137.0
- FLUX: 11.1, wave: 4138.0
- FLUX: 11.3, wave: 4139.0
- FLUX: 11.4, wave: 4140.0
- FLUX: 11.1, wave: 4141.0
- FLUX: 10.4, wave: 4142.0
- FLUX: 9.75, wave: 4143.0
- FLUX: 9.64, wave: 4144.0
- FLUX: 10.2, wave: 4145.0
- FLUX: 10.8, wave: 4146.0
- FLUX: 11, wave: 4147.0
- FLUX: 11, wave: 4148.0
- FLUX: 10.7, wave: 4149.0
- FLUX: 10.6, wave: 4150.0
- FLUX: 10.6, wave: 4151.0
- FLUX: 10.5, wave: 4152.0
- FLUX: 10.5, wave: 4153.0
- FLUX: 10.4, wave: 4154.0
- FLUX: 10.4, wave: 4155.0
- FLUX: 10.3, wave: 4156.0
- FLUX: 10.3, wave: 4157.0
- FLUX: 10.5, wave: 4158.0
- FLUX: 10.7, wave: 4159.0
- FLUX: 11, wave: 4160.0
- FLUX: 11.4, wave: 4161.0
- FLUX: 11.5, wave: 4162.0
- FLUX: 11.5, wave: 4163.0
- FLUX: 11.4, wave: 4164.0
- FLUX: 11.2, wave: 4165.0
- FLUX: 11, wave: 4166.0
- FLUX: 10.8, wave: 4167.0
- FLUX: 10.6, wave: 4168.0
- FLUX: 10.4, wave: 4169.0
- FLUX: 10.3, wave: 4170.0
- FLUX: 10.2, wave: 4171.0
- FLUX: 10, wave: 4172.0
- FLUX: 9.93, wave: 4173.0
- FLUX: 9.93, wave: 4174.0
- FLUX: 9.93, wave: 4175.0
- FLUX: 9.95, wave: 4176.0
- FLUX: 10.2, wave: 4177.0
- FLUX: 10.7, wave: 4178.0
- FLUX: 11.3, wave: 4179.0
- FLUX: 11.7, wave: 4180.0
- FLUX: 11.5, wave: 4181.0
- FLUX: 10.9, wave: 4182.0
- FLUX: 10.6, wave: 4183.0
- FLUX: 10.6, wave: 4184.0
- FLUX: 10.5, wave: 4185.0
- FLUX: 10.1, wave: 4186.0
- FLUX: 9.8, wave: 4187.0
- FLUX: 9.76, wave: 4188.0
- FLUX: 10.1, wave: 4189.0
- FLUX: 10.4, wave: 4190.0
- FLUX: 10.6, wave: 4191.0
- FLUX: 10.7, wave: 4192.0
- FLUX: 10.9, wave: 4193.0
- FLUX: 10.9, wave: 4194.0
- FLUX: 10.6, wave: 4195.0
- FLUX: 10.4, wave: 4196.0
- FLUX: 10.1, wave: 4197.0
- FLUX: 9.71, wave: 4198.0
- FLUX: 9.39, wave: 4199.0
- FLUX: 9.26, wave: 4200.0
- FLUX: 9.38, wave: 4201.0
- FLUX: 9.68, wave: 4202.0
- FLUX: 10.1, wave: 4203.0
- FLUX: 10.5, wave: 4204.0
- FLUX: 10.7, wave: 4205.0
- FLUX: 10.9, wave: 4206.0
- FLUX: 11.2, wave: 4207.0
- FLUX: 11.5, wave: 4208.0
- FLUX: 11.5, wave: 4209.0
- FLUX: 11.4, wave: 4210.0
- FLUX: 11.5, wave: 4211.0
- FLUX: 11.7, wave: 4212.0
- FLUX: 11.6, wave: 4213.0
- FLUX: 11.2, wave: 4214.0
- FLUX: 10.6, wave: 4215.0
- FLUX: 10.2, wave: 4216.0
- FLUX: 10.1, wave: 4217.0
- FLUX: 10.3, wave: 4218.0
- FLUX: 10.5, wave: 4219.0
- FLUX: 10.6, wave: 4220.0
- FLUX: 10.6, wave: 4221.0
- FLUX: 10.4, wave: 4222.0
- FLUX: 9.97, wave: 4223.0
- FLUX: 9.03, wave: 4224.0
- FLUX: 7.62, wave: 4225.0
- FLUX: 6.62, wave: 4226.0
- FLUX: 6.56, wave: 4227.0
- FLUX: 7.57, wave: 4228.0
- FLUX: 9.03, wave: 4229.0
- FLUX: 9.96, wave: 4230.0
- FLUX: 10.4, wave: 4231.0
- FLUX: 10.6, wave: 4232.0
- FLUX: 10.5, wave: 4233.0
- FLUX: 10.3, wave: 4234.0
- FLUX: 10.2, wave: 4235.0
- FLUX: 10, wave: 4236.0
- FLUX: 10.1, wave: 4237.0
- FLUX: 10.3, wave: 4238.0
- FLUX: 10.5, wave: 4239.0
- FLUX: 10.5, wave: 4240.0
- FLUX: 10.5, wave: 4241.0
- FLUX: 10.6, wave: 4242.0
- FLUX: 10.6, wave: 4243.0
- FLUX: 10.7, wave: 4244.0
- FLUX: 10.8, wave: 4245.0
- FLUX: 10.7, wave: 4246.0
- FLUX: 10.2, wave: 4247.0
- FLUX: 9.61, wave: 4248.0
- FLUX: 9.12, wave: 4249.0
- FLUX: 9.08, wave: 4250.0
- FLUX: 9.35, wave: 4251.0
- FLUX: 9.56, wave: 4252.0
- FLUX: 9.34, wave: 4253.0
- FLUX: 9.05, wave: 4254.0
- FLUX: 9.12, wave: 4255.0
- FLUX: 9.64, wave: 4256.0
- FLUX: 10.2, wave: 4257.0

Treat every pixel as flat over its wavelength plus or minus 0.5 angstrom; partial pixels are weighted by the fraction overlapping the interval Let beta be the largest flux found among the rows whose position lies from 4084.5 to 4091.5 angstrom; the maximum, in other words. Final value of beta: 11.6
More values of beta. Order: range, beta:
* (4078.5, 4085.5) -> 10.8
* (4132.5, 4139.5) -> 11.3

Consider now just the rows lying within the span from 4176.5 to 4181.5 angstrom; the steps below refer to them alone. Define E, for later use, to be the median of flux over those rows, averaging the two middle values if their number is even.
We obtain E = 11.3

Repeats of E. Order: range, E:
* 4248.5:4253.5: 9.3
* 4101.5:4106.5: 9.1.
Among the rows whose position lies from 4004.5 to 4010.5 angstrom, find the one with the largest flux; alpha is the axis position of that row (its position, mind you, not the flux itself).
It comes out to 4010.0 angstrom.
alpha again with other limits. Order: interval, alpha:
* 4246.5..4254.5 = 4247.0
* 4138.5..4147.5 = 4140.0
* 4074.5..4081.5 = 4081.0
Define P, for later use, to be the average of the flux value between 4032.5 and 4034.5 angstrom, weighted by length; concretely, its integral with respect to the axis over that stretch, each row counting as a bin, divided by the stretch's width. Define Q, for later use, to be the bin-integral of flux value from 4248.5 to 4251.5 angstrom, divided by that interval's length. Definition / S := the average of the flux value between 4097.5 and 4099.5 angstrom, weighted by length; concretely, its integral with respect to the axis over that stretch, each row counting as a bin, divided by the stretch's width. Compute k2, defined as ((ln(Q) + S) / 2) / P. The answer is 0.69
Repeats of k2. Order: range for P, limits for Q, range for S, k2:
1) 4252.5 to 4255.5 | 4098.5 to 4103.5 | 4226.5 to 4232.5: 0.61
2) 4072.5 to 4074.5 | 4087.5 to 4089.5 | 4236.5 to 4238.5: 0.61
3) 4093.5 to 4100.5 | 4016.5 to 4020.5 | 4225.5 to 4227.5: 0.43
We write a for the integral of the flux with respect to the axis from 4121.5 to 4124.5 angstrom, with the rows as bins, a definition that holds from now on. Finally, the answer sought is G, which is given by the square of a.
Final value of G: 1116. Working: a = 33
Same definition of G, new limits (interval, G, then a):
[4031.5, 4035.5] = 1305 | 36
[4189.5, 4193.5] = 1815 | 43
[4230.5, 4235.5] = 2704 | 52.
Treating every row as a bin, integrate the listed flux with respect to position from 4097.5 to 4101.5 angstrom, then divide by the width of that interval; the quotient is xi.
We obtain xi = 9.4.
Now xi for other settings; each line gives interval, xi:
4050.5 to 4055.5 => 10.8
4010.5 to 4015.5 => 10.7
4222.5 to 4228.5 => 7.9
